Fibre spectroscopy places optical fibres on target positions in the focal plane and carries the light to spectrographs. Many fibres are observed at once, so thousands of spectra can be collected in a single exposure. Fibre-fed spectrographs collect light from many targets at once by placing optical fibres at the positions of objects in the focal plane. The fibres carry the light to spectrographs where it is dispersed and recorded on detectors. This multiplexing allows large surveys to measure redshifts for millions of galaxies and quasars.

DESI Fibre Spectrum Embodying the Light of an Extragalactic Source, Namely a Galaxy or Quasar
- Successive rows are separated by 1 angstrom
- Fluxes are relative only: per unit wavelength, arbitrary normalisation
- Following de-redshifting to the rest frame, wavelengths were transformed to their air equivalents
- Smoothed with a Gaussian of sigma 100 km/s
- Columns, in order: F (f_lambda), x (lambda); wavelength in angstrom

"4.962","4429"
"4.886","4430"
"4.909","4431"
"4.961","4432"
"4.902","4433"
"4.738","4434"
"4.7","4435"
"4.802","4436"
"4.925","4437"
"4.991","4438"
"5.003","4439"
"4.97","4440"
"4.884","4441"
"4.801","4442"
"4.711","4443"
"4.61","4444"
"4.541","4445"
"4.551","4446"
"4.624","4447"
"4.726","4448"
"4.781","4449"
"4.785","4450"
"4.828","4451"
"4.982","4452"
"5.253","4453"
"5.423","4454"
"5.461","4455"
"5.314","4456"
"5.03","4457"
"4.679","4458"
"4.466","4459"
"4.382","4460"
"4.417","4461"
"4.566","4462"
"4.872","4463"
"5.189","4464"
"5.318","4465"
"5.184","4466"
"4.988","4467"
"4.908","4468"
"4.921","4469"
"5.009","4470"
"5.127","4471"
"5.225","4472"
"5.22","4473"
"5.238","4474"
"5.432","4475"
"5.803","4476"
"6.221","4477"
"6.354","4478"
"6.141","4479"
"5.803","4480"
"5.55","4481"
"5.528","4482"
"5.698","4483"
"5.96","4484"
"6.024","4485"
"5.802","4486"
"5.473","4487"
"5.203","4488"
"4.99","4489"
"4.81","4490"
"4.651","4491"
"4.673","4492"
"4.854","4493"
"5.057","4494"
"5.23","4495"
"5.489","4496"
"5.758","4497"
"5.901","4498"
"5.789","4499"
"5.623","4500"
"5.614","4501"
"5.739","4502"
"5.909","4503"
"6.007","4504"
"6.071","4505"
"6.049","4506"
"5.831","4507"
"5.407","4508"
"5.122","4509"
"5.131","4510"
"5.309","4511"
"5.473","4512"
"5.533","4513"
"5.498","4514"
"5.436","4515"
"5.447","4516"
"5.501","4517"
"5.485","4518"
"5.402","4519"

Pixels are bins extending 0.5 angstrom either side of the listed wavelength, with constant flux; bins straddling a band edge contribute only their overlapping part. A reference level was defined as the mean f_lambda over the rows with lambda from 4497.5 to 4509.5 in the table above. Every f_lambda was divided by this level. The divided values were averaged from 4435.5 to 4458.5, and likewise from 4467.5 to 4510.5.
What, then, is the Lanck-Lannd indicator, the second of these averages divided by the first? 1.12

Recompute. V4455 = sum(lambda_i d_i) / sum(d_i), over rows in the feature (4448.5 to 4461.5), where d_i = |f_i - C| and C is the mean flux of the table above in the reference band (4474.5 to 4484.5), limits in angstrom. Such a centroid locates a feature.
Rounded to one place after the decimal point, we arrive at 4455.6 angstrom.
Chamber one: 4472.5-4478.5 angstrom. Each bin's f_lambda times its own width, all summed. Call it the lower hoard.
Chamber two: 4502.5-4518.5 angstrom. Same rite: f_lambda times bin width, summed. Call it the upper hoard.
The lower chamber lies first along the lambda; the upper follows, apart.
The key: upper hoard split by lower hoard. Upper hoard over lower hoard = 2.6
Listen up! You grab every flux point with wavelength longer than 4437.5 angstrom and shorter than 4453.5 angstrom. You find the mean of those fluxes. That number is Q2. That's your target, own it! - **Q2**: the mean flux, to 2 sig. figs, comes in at 4.8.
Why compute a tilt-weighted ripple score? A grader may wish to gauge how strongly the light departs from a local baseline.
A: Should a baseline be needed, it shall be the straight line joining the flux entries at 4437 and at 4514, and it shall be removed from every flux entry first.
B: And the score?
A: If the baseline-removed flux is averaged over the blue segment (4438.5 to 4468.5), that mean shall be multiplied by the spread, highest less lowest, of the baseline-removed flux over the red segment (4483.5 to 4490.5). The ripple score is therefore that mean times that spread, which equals -0.22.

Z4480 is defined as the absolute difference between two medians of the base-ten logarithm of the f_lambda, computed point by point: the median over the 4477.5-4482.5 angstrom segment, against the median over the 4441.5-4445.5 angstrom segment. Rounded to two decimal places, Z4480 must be 0.10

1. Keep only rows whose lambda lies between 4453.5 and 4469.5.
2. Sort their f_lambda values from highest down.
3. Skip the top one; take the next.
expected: 5.423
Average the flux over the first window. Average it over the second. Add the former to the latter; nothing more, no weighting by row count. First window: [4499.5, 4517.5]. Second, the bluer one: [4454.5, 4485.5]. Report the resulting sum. 10.9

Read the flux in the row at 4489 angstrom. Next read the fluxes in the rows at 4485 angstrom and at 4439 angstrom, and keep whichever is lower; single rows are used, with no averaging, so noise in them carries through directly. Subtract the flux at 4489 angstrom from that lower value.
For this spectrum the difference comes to 0.0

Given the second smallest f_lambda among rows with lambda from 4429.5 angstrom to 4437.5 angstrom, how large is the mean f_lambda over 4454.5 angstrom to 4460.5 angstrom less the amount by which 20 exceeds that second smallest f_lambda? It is -10.4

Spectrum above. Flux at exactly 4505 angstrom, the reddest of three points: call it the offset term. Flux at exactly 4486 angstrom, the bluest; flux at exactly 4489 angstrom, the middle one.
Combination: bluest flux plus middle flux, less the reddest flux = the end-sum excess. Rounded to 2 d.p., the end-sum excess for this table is 4.72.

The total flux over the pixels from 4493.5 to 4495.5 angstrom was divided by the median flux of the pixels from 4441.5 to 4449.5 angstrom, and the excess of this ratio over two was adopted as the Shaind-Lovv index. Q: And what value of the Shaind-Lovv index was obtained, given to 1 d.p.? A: 0.2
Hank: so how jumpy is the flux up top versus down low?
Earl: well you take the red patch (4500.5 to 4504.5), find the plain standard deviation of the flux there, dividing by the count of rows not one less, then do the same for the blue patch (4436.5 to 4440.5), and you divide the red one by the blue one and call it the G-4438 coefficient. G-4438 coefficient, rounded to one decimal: 5.1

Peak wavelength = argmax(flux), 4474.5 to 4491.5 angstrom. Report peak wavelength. 4478 angstrom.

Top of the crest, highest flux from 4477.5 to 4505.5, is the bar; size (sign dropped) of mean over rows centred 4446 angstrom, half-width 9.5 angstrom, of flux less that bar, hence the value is 1.47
